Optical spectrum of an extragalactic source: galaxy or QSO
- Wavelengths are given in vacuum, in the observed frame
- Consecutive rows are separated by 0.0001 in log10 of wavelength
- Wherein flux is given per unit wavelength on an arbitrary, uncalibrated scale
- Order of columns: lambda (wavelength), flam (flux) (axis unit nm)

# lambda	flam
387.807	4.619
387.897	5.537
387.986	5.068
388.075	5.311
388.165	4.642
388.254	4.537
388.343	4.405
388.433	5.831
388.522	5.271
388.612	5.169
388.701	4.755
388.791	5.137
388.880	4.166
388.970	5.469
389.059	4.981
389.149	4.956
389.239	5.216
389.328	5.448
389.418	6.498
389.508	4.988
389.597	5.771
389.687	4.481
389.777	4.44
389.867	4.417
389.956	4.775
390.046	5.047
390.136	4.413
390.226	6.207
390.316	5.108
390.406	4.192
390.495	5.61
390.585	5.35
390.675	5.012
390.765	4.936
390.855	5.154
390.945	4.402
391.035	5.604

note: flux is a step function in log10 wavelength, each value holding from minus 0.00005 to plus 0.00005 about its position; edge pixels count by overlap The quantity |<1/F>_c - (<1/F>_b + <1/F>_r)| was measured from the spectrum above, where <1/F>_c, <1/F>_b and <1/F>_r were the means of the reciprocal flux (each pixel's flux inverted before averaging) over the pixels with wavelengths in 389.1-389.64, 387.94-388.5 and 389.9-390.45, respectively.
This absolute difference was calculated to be 0.224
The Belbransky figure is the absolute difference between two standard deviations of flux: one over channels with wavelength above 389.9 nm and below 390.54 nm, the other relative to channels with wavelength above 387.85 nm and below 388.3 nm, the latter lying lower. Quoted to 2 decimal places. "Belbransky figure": 0.26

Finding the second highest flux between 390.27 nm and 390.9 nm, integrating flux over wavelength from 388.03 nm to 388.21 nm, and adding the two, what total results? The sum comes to 6.2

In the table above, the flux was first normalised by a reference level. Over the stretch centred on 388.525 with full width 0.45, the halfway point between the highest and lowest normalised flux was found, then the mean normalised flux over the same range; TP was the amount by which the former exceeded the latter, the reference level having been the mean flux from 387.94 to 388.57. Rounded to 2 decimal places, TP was 0.01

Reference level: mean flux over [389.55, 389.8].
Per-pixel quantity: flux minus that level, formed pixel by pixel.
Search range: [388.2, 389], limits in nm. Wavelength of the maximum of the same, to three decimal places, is 388.433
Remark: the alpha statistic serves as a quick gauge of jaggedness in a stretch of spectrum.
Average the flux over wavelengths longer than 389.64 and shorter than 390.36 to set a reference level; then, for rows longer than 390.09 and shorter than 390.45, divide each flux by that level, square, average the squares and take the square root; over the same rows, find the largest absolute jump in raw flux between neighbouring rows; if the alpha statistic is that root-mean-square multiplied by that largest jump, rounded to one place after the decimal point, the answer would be 1.9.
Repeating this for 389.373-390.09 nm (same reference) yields 1.6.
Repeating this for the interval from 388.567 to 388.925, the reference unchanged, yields 1.0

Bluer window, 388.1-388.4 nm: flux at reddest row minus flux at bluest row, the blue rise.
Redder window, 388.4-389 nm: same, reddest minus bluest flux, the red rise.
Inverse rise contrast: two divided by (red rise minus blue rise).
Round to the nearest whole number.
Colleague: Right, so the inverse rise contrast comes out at -16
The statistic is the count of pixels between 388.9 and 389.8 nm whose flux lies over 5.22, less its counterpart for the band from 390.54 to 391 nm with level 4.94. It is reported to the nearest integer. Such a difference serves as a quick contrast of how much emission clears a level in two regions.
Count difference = 1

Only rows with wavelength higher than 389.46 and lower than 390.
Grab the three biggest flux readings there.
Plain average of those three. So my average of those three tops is 5.2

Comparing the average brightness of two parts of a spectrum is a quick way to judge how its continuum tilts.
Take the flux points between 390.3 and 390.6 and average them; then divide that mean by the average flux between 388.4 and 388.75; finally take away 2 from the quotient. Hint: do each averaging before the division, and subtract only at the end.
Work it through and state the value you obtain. -1.04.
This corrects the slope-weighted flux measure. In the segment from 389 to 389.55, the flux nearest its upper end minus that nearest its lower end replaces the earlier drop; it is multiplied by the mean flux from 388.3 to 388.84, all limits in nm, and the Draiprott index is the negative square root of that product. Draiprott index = -0.19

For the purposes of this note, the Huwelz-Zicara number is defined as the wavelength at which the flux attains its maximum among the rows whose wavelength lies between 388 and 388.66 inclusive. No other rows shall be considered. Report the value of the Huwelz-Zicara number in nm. 388.433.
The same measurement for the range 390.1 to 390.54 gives 390.226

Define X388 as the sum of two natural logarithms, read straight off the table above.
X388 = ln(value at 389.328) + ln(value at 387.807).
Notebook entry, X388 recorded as 3.23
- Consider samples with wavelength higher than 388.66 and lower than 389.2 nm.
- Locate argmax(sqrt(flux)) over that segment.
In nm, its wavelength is 388.970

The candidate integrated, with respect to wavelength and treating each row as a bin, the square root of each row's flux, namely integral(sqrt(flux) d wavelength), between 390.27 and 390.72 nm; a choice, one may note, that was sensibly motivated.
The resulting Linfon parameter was 1.01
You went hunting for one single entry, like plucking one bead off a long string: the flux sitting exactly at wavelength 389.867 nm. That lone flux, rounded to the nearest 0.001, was 4.417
